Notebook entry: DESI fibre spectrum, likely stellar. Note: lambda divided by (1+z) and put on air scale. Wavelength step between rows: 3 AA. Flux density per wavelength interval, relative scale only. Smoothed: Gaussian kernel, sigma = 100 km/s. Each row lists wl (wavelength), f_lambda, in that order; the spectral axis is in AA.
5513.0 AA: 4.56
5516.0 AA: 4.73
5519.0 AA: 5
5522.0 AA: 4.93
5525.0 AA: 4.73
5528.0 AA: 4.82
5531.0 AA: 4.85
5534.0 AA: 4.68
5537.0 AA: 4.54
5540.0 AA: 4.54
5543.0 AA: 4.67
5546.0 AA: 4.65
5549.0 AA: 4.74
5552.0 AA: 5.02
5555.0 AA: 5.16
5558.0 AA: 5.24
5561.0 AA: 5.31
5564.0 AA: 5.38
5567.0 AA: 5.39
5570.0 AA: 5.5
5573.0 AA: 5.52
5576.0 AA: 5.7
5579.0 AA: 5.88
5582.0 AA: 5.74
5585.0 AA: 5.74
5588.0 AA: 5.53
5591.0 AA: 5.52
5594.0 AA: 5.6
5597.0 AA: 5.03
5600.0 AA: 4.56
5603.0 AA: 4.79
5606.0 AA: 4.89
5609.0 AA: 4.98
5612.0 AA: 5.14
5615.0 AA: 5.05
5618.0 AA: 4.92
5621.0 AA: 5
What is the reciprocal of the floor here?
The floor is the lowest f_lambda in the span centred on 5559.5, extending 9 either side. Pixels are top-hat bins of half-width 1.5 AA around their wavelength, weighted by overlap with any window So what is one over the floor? 0.199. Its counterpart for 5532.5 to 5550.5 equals 0.220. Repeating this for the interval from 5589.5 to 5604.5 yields 0.219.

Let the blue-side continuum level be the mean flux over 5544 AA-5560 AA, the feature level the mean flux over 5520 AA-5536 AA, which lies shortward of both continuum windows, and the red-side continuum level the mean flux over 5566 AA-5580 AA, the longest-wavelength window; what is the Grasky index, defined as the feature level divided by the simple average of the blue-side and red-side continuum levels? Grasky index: 0.909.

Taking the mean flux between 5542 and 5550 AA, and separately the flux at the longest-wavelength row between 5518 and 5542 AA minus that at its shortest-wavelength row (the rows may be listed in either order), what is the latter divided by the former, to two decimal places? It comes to -0.10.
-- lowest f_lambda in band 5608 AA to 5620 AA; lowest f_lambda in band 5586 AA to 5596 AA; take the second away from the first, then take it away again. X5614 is -6.1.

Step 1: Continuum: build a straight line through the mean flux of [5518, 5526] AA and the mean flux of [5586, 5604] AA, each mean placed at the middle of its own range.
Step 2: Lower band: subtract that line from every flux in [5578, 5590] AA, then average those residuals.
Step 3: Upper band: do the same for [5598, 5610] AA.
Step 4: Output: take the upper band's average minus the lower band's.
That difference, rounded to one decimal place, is -1.0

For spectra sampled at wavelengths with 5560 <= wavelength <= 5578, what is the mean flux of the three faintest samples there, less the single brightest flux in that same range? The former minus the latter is -0.34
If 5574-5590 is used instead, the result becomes -0.22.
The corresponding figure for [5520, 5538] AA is -0.28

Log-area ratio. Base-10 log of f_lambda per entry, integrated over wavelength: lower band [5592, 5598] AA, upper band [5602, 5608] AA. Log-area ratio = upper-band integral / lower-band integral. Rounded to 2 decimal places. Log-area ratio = 0.94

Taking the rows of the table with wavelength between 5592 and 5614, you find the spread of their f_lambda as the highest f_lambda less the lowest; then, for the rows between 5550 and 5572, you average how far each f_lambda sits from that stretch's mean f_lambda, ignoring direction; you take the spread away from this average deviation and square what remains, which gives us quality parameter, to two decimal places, 0.84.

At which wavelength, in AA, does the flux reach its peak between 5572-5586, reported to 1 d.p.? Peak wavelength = 5579.0 AA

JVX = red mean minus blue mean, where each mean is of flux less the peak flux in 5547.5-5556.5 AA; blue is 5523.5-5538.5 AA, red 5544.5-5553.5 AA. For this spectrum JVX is 0.1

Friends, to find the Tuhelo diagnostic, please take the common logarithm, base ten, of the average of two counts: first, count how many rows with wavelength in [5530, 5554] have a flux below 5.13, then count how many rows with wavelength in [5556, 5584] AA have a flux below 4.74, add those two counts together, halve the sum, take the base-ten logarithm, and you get 0.60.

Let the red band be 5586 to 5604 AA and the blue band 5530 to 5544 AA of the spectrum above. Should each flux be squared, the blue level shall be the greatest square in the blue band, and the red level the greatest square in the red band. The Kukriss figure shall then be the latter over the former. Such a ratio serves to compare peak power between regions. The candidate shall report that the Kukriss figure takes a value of 1.3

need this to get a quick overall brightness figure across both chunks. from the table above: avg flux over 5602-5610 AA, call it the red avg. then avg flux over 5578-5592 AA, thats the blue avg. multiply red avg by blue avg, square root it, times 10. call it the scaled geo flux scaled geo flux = 53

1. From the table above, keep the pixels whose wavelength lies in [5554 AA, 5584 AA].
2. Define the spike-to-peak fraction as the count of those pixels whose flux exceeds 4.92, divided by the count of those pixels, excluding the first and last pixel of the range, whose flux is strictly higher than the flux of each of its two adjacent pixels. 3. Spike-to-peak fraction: 10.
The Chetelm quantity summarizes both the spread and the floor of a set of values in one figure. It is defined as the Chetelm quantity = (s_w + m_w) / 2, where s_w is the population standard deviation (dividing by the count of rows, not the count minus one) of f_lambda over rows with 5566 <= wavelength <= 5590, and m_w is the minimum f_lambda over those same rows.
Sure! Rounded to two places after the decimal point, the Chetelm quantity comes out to 2.77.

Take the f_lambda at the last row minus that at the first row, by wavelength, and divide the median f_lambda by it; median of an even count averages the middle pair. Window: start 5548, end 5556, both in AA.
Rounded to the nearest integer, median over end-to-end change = 12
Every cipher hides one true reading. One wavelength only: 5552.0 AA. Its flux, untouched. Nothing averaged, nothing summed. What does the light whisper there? 5.02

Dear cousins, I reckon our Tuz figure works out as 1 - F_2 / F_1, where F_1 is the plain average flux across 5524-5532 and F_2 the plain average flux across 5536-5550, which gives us 0.036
